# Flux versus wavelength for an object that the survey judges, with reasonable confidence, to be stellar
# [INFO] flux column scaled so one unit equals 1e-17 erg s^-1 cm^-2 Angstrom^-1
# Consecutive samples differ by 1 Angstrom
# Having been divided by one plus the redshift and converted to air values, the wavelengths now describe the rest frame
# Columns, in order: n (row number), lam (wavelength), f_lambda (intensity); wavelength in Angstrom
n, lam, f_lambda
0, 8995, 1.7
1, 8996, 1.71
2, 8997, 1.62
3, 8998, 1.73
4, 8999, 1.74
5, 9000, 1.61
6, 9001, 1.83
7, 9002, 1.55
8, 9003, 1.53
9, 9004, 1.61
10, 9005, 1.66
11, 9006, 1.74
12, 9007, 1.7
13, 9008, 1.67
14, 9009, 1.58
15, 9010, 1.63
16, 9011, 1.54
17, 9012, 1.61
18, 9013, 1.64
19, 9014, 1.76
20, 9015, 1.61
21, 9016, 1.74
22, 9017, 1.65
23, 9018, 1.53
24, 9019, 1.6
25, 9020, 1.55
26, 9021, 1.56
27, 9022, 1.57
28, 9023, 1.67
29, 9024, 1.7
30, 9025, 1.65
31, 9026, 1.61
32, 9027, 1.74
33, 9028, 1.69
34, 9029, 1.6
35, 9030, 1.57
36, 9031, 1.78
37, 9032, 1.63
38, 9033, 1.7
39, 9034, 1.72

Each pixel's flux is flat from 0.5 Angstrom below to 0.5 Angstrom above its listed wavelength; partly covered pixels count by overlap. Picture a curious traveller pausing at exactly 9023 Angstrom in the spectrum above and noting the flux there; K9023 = 1.67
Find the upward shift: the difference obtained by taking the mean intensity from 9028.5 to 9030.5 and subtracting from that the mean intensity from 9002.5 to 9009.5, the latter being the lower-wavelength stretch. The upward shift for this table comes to -0.056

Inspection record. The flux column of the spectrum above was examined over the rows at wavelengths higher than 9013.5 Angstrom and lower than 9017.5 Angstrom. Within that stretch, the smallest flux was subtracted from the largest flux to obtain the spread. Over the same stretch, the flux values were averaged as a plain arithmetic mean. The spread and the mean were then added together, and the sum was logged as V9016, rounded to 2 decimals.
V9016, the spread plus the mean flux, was 1.84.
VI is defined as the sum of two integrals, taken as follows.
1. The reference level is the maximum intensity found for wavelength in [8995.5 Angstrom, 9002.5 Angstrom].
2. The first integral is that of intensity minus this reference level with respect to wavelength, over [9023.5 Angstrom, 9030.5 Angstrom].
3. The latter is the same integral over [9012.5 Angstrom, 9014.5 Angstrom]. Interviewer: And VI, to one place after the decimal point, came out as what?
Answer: -1.5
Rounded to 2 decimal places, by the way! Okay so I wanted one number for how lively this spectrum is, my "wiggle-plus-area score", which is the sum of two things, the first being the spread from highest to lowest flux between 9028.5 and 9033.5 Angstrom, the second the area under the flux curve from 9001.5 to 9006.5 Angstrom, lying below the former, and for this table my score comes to 8.30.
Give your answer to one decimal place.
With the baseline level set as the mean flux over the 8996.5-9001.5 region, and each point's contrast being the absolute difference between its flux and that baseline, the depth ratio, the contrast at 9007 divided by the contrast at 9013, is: 0.1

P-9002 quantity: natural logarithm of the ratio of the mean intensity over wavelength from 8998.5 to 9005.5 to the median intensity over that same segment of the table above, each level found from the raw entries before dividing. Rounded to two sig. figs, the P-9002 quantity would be 0.023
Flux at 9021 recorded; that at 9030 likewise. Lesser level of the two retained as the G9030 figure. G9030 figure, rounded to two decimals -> 1.56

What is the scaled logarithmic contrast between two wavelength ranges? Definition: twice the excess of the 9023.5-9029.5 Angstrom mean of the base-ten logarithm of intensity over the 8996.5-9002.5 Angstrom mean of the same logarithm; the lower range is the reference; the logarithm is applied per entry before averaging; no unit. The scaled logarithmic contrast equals -0.007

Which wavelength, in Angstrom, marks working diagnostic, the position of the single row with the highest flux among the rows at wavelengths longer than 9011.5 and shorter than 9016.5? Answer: 9014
